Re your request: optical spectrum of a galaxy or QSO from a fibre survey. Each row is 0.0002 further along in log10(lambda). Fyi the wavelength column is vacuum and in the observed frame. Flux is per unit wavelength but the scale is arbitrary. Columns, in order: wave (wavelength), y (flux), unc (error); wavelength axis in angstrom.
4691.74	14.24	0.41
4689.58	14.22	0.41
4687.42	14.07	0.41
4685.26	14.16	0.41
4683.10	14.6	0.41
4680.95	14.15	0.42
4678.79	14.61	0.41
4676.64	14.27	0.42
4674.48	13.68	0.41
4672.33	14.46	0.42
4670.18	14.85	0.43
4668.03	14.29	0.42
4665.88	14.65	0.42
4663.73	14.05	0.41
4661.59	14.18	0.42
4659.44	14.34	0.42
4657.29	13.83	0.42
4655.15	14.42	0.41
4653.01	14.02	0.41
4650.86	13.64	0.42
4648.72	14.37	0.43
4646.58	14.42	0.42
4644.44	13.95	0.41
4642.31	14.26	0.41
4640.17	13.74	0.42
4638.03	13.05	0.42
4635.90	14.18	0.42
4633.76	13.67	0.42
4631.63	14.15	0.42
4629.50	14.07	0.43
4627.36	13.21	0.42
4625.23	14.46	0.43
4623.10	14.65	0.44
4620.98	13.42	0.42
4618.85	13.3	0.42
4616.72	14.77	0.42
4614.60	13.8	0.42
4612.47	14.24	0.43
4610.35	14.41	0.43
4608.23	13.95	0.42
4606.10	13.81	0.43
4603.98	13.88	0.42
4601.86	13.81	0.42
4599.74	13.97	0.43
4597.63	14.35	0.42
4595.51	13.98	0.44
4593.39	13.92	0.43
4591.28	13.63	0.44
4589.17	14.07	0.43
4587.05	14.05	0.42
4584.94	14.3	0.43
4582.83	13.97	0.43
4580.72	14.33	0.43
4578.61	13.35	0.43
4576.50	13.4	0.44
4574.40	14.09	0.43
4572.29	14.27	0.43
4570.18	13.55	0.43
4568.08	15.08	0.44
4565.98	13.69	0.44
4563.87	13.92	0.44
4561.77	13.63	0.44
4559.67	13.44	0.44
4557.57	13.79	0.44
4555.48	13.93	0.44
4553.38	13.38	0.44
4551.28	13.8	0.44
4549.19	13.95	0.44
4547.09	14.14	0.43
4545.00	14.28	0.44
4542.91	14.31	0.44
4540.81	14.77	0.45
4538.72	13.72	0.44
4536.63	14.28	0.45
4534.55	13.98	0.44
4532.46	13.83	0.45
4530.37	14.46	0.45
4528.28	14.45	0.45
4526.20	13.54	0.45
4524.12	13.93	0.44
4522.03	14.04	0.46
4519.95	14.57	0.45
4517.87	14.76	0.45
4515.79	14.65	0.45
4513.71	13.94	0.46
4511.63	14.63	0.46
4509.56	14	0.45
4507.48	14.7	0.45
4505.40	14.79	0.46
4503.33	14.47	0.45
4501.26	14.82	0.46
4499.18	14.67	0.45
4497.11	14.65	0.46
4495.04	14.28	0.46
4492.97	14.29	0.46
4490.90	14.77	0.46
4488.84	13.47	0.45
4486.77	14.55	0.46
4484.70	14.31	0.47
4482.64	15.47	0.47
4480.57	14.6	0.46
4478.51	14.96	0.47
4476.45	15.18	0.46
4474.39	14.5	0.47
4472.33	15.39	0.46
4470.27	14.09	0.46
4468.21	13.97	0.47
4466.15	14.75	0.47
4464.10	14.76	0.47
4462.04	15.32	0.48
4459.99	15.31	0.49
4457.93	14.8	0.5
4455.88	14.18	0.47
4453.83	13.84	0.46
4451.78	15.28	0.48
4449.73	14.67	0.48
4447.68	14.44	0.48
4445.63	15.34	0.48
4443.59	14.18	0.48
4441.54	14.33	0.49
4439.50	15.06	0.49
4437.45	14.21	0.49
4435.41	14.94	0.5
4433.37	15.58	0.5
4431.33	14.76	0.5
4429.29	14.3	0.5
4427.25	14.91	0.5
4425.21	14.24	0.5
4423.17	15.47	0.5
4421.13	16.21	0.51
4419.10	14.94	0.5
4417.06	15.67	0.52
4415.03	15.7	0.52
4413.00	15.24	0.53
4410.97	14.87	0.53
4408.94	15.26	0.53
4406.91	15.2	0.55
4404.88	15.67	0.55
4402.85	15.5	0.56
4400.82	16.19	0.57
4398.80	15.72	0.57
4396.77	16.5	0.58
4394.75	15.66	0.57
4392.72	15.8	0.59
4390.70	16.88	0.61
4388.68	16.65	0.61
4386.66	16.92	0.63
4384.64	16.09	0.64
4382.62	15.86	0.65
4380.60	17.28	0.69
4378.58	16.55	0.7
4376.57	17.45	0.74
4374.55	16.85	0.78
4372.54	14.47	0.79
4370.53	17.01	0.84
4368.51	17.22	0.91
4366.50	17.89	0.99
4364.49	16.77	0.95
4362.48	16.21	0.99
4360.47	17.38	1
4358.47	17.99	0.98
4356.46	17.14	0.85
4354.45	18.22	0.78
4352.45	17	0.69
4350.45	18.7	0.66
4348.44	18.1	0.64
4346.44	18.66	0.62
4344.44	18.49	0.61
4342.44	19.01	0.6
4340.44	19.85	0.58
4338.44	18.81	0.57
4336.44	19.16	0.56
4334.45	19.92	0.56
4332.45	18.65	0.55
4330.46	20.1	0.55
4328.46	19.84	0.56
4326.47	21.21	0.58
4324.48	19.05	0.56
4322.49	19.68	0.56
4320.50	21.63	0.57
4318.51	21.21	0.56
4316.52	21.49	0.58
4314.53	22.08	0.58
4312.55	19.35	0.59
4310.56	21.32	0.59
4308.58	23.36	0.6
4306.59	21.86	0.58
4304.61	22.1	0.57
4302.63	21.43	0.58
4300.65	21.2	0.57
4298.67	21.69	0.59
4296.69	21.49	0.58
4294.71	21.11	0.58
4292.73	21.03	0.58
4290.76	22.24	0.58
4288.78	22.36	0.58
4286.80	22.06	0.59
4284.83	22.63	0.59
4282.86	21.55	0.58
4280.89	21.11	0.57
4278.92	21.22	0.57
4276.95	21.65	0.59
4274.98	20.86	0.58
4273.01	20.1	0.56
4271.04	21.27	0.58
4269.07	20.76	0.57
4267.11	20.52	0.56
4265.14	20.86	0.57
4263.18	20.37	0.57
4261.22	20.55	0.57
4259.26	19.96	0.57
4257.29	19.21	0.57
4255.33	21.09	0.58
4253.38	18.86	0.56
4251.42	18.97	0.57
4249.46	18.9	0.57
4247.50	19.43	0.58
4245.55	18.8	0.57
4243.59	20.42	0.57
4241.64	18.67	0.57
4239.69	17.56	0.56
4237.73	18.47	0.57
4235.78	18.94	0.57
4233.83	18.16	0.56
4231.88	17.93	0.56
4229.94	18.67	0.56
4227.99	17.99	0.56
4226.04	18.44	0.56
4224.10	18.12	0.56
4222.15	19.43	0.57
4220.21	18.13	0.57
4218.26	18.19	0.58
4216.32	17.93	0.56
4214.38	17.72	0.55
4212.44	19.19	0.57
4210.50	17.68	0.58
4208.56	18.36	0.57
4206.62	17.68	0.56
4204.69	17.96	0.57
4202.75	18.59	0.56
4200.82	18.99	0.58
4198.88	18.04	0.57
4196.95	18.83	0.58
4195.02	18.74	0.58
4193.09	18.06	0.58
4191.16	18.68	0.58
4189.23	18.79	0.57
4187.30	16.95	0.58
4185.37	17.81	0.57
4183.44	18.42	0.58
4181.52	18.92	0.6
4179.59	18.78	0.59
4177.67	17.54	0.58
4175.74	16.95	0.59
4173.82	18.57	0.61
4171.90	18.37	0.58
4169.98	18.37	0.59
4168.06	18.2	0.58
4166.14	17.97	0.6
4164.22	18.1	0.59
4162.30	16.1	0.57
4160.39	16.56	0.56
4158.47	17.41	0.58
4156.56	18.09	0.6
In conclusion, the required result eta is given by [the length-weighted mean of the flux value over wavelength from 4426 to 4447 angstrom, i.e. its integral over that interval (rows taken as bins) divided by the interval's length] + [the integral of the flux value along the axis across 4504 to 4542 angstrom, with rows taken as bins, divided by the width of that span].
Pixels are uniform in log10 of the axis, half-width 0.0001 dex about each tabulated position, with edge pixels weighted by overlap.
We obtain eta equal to 29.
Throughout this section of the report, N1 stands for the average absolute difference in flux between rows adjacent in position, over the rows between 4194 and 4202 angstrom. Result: 0.61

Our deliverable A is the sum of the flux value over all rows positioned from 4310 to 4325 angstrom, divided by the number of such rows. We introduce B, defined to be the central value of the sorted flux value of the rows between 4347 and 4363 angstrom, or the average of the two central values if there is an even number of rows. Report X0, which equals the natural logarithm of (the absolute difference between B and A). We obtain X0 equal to 1.1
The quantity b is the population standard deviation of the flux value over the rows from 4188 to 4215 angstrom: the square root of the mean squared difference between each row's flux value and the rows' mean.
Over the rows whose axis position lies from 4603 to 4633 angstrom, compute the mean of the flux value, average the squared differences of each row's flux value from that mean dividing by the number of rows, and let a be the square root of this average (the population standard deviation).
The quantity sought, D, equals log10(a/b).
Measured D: -0.03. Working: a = 0.46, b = 0.50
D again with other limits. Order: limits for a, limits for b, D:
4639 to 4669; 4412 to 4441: -0.31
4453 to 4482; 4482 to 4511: 0.05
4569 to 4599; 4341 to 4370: -0.39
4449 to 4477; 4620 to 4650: 0.04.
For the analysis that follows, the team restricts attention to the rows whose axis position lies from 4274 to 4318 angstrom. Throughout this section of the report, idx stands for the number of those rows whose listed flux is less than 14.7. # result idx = 0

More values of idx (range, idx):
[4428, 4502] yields 19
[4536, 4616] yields 36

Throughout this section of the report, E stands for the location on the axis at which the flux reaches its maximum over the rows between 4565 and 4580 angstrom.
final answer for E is 4568.08 angstrom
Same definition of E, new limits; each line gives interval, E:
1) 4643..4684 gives 4670.18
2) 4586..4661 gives 4616.72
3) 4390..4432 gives 4390.70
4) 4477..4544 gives 4482.64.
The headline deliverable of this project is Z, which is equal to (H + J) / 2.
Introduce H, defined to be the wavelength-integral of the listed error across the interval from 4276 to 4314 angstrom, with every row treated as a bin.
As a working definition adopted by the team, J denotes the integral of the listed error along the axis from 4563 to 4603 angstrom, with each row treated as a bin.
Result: 20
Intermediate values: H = 22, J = 17.3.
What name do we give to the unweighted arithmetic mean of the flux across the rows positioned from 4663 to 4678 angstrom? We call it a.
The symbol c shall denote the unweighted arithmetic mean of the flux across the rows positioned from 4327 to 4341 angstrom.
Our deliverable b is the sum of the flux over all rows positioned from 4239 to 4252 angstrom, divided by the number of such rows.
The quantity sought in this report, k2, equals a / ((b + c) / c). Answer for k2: 7.3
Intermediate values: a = 14.3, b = 19.0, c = 19.5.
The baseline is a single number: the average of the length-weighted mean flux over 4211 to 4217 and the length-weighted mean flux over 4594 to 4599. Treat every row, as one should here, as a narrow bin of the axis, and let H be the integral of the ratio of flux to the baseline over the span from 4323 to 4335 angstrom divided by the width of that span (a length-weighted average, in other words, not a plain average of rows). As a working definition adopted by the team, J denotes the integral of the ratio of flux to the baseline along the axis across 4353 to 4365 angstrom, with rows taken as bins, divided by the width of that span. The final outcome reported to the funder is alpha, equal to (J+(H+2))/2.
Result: 2.15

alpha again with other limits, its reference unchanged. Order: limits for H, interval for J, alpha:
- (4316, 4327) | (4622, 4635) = 2.07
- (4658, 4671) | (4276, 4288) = 2.11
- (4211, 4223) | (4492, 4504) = 2.02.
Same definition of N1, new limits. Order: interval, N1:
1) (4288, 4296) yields 0.47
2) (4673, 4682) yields 0.46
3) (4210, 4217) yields 1.06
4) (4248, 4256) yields 0.80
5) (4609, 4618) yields 0.53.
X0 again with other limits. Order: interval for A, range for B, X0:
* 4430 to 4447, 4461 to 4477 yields -3.1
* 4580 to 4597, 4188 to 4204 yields 1.5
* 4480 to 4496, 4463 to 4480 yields -1.2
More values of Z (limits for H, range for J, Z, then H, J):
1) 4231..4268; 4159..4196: 21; 21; 21.6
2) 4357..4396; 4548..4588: 24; 30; 17.4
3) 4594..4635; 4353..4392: 24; 17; 30.9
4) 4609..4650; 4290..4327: 19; 17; 21.4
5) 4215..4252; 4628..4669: 19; 21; 17.2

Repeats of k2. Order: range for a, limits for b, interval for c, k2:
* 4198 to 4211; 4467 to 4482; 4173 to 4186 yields 10.1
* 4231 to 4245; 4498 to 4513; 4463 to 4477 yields 9.3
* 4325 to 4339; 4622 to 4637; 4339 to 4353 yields 11.2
